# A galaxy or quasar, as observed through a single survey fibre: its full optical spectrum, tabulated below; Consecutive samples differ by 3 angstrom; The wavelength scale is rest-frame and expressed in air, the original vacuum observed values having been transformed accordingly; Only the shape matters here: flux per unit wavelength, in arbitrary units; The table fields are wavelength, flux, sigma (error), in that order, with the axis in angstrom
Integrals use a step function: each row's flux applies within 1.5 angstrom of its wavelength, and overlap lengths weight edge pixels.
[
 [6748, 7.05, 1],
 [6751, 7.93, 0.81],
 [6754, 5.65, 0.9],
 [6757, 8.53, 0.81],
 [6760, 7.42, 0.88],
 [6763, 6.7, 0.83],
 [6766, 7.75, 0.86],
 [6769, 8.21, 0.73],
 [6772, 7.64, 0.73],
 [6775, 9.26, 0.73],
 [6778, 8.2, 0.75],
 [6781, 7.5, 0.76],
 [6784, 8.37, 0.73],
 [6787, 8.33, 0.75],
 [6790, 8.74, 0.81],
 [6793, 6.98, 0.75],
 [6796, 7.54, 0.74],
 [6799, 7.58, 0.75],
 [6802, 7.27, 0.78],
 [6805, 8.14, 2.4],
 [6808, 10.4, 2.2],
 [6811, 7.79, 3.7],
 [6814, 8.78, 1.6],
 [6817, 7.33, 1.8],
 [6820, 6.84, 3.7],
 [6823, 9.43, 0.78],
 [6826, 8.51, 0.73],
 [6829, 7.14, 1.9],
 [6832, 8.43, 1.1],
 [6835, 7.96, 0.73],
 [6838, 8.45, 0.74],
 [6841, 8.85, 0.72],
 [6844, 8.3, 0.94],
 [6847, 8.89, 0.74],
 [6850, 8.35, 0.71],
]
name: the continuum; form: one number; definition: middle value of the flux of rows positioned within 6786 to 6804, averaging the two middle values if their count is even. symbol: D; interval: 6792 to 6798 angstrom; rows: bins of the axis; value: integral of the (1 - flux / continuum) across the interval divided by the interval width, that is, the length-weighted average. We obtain 0.03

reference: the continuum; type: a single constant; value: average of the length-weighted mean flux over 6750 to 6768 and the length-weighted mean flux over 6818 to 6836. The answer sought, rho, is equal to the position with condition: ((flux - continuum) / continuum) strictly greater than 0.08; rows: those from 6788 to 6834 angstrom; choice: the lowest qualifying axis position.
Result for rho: 6790 angstrom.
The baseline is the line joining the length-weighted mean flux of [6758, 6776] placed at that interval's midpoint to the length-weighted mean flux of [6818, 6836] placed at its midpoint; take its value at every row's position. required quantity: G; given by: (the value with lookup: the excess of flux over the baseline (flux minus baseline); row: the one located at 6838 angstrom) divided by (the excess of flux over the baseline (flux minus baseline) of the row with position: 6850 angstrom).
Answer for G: 1.6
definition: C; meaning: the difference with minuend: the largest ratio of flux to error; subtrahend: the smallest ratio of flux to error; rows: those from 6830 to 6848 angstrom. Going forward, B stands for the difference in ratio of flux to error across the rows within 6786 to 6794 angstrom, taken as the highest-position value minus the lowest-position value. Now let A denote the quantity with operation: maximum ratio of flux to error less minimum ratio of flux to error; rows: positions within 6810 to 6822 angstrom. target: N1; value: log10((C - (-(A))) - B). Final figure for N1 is 1.00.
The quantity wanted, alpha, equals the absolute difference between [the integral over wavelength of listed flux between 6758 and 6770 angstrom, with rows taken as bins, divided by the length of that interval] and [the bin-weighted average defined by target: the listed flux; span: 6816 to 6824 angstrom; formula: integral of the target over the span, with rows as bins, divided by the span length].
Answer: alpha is 0.27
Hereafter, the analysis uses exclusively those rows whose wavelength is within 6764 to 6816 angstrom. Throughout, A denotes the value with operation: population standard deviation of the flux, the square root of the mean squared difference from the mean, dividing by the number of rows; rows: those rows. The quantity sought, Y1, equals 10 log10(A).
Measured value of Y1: -0.96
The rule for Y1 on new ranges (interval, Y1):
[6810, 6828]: -0.54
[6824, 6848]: -2.81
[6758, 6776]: -1.06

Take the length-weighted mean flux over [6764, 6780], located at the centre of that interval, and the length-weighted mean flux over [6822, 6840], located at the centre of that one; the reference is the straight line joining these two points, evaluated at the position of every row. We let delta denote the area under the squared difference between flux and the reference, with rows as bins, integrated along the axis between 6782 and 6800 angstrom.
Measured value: 8.1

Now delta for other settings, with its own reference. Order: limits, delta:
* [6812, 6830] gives 17.2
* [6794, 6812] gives 20.6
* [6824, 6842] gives 6.0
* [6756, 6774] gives 9.7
